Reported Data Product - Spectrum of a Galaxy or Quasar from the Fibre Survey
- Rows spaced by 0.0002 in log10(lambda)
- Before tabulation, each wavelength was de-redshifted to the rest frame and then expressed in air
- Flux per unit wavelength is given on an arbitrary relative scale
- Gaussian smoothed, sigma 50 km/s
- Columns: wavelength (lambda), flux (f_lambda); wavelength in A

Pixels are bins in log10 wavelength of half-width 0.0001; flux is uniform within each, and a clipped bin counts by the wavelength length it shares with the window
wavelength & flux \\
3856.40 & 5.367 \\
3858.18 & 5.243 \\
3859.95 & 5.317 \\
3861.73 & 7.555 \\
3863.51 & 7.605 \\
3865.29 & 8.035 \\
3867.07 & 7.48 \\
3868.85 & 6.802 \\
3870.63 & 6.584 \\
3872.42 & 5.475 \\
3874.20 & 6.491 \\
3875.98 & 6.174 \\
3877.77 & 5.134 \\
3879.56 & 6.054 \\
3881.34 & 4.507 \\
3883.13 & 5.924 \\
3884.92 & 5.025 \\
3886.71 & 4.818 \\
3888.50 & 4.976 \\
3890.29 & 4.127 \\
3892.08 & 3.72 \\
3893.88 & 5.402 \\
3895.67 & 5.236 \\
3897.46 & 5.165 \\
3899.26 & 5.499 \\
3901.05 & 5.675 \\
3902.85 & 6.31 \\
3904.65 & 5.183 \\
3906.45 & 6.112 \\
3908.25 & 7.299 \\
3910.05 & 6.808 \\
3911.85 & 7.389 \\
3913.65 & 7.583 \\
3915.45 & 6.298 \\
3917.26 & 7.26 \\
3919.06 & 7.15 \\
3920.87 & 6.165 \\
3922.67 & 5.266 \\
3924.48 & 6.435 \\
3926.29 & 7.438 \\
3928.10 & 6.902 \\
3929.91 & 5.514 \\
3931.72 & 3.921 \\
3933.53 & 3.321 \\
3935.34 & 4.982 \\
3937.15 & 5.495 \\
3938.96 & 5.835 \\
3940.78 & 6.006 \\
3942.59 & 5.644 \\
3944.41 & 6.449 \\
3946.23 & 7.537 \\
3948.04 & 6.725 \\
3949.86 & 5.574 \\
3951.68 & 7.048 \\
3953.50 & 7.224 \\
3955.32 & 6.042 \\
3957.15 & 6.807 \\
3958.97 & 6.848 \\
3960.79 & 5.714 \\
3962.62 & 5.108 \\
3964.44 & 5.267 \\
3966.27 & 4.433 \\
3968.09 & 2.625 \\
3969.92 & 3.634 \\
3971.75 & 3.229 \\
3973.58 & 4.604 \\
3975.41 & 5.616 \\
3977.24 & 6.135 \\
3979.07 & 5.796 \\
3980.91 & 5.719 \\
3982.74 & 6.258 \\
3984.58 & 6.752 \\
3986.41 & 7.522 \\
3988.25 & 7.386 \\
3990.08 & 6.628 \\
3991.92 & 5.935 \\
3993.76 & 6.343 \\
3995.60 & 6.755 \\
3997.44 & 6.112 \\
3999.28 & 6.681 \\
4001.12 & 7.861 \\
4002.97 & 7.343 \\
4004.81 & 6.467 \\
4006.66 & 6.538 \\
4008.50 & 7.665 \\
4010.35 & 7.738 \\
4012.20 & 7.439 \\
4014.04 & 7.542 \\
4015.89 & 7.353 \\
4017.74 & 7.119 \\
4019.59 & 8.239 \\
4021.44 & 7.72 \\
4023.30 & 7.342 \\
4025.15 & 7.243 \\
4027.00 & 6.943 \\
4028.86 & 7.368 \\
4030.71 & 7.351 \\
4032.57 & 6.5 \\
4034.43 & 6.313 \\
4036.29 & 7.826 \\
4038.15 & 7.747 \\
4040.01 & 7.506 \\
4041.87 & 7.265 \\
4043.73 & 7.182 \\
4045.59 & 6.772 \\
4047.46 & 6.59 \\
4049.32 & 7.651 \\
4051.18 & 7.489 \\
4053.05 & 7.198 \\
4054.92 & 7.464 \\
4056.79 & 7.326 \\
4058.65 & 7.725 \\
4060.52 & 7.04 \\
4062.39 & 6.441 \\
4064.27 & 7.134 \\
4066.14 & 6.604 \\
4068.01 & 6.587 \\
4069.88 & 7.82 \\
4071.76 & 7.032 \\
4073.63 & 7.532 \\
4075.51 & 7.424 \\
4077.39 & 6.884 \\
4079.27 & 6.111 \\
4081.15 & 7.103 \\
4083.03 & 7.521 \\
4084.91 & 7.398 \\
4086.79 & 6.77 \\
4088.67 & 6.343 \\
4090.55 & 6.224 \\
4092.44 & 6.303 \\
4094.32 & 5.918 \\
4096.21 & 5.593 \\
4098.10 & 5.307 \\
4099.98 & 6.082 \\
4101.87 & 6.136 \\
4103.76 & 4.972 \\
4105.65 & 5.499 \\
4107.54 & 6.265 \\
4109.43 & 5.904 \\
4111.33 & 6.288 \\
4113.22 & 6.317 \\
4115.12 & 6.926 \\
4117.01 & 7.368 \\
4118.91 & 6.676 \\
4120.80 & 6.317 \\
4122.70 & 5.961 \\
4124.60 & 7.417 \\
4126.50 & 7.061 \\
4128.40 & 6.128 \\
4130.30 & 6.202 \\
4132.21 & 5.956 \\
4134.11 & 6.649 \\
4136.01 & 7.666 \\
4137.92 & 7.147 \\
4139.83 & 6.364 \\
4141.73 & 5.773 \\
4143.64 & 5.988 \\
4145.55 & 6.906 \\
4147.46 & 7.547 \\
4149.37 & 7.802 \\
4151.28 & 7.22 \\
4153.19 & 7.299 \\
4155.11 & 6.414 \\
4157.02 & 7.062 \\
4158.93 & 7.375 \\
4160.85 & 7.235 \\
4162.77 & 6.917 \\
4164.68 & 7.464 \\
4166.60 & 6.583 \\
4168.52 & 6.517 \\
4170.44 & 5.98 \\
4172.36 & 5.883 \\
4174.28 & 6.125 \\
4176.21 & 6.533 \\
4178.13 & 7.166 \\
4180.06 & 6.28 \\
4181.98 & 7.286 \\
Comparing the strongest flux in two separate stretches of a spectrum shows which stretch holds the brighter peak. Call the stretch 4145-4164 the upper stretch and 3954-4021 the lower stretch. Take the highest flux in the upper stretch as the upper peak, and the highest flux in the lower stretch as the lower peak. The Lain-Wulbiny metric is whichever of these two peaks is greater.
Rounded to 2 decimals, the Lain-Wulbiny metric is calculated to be 8.24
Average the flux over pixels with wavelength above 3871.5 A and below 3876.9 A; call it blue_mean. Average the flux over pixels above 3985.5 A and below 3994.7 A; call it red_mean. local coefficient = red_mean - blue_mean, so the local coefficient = 0.72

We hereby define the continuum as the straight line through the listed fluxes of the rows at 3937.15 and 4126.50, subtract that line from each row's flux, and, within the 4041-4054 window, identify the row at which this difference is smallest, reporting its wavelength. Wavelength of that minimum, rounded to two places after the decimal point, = 4047.46 A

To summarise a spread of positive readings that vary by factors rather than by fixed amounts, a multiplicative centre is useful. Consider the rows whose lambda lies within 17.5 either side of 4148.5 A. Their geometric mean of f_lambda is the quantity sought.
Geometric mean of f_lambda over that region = 6.91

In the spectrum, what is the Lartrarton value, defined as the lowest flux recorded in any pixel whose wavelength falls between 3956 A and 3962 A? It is 5.714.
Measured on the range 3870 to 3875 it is 5.475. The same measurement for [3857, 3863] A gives 5.243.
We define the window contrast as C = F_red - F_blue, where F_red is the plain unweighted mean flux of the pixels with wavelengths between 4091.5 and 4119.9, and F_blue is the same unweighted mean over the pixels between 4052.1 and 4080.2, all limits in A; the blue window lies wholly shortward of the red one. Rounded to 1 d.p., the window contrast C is -1.0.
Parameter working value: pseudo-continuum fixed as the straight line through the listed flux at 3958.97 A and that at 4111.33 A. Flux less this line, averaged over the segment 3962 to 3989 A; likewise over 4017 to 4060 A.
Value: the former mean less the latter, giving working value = -2.2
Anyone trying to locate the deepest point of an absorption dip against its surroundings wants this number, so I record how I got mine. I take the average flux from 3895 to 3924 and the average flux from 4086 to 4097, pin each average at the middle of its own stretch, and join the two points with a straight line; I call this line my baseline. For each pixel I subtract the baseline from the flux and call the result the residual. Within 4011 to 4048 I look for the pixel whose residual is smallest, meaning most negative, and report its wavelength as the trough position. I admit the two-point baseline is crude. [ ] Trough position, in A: 4034.43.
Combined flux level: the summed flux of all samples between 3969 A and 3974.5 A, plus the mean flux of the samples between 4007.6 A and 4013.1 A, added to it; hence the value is 19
